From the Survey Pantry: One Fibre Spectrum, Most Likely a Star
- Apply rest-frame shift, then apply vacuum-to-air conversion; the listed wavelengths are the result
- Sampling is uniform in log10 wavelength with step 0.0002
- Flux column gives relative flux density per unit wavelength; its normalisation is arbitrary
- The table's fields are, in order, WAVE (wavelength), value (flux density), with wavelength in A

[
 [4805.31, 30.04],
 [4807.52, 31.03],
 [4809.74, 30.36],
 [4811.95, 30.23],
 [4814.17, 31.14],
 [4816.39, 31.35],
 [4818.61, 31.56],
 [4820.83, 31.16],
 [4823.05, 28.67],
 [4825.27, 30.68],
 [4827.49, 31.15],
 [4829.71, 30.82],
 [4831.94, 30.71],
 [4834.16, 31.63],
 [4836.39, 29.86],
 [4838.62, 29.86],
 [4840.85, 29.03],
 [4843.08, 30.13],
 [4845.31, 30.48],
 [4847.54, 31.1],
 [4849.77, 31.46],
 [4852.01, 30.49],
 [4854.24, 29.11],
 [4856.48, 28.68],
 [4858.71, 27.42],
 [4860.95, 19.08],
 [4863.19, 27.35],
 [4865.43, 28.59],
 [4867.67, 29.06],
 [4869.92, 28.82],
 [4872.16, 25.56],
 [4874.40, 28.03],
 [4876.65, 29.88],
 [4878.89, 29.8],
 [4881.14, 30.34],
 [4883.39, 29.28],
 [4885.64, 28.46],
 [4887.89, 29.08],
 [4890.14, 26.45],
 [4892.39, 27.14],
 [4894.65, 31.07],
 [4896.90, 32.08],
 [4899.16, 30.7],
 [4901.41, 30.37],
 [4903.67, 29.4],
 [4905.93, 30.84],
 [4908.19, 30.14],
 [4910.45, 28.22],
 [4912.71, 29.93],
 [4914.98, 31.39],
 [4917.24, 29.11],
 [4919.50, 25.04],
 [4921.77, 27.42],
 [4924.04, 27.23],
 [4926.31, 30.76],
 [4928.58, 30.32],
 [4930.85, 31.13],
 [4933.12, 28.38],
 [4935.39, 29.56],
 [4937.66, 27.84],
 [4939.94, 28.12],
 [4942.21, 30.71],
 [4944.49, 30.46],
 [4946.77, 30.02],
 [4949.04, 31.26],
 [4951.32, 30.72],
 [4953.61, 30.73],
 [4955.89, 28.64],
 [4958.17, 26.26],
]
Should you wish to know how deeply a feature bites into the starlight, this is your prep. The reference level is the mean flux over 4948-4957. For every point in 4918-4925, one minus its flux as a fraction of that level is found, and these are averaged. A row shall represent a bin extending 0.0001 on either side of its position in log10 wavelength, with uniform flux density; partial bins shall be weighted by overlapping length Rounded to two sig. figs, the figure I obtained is 0.12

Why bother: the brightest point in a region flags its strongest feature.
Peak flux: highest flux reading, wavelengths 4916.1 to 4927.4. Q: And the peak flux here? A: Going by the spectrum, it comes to 30.76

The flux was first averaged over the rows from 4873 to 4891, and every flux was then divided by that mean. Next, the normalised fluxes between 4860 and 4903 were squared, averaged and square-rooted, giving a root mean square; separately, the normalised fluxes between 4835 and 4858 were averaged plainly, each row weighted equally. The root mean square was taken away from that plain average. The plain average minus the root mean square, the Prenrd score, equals 0.05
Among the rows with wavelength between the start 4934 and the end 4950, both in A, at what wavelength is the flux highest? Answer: 4949.04 A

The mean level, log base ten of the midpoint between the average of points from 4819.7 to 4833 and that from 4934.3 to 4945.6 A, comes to 1.48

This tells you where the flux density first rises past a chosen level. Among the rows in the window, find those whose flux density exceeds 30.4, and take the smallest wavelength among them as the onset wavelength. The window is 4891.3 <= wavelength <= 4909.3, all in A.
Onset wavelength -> 4894.65 A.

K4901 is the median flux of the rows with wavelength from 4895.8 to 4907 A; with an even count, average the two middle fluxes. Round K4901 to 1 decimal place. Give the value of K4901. 30.7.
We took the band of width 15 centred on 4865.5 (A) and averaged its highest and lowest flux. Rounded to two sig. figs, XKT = 24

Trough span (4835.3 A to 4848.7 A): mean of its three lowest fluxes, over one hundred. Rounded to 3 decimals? 0.296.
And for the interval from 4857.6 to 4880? 0.240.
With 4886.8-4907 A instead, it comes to 0.276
